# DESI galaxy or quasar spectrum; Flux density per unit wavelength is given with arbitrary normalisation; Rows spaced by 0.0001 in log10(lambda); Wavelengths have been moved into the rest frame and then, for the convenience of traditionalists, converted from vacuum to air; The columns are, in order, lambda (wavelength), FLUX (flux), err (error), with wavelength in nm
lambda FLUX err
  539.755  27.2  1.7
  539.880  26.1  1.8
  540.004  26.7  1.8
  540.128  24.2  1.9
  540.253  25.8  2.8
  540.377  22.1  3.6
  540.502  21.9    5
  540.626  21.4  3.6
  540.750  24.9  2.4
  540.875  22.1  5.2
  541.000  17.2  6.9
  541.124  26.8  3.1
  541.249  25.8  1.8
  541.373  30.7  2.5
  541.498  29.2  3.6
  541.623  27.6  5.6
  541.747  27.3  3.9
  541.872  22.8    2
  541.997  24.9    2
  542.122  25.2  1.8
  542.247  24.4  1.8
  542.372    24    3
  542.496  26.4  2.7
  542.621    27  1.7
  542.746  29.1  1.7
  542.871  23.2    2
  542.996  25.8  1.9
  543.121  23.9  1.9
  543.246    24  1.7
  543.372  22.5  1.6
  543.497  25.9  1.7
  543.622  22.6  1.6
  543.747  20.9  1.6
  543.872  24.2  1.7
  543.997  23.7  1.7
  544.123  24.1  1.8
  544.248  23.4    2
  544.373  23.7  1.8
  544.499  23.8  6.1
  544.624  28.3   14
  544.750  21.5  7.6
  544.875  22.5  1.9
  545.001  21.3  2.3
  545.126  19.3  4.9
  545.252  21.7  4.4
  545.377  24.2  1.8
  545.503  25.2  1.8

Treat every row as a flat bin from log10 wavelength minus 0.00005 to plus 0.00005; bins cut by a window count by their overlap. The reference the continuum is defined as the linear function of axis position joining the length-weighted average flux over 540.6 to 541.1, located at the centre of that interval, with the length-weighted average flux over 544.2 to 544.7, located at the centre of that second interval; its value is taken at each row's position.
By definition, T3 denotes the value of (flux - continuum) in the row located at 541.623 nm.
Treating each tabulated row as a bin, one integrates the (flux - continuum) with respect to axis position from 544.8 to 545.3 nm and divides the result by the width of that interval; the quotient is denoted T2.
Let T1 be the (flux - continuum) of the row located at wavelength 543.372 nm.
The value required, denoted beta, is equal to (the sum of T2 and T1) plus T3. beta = 0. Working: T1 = -1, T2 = -4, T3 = 5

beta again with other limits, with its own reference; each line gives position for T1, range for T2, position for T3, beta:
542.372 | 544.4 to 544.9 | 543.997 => 0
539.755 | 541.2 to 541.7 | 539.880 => 17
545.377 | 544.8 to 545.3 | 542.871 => -6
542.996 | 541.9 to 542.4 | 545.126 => -2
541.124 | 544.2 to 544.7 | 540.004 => 10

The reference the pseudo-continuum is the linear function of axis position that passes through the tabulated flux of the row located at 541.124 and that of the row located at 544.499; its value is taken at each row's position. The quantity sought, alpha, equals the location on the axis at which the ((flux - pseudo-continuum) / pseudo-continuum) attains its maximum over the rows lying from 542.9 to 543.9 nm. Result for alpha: 543.497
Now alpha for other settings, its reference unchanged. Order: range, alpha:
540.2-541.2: 541.124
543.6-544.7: 544.624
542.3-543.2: 542.746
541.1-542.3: 541.373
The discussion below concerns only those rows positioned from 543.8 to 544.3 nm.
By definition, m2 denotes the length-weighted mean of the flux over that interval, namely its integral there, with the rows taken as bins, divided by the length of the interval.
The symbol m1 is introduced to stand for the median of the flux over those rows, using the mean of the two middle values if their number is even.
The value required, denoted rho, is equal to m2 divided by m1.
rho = 1.00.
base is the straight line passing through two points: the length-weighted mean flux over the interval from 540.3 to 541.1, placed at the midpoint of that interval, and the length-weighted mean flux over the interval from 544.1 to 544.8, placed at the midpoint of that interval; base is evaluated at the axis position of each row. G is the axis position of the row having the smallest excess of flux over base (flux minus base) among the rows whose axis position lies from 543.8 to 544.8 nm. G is 544.750 nm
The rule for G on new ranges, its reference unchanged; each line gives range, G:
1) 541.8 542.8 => 541.872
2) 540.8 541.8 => 541.000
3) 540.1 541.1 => 541.000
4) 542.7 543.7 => 543.622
